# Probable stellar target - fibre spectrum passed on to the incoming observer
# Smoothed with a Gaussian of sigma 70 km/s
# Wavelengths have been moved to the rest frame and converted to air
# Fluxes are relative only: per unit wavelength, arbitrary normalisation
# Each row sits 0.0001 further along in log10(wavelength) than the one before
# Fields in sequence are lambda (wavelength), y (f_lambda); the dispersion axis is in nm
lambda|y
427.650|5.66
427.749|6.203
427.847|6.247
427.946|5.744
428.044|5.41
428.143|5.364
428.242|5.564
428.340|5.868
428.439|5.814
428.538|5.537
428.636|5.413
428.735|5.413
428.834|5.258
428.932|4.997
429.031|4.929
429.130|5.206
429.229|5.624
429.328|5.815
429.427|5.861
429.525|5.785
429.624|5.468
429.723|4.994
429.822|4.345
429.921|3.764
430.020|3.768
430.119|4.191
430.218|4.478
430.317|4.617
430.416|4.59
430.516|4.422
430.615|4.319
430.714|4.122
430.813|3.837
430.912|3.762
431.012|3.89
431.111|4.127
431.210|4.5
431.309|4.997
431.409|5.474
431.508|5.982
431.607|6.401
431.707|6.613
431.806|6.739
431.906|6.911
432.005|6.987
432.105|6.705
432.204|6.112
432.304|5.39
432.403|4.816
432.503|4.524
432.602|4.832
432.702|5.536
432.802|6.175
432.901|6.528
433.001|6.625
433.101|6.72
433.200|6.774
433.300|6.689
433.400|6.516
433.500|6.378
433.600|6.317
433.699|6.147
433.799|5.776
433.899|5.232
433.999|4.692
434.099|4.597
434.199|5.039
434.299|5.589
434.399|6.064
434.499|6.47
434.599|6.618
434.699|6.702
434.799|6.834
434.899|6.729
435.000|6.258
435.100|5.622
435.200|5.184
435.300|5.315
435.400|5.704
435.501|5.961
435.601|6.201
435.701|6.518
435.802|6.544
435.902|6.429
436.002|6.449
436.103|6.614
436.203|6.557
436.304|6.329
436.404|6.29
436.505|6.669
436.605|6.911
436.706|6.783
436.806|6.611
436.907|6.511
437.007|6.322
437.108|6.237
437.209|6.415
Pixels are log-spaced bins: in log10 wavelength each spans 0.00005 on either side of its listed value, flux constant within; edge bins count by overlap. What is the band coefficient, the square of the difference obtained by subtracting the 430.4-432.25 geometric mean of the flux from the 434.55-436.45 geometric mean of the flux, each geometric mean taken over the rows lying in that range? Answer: 1.2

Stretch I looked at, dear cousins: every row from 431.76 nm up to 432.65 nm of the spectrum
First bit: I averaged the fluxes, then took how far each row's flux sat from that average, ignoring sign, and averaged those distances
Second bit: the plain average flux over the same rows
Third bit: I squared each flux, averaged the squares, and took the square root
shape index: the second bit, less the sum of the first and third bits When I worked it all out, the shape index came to -1.0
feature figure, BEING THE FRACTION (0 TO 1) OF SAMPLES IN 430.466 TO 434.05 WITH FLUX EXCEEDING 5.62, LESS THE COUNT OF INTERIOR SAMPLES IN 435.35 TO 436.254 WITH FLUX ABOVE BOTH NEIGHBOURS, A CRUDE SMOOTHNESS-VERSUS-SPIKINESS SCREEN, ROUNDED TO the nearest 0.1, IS -1.5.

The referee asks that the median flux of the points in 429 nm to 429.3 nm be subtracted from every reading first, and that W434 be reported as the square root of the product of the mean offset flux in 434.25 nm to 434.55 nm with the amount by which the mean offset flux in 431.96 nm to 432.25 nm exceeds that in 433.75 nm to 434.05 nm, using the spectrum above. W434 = 1.07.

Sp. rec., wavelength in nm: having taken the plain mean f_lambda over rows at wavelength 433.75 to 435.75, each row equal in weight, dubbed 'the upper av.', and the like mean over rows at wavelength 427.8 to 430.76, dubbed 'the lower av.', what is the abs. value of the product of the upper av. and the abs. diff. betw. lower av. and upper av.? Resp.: 4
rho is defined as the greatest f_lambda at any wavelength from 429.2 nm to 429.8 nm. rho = 5.861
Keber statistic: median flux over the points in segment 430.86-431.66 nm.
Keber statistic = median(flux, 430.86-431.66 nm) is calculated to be 4.7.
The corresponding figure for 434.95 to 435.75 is 5.8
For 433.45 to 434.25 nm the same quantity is 5.5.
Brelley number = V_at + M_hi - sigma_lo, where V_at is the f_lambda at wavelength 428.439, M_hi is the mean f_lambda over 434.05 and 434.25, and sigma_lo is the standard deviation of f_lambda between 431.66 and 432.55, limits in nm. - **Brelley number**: 9.7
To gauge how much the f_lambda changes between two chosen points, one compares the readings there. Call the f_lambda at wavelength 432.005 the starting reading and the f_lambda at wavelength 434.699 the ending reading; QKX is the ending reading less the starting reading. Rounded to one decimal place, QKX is -0.3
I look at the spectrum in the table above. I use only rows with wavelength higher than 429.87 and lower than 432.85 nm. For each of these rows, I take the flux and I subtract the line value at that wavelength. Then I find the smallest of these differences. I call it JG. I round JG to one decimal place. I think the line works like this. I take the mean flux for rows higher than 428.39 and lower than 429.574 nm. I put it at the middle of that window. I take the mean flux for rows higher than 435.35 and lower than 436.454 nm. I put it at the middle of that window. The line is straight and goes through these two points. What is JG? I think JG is -1.9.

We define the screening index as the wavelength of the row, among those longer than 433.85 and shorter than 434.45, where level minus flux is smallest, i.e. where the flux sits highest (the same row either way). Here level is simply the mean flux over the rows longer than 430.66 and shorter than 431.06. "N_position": 434.399 nm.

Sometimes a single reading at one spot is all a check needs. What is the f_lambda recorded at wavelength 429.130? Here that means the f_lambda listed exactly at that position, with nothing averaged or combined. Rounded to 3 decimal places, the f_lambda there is 5.206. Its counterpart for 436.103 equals 6.614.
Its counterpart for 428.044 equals 5.410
